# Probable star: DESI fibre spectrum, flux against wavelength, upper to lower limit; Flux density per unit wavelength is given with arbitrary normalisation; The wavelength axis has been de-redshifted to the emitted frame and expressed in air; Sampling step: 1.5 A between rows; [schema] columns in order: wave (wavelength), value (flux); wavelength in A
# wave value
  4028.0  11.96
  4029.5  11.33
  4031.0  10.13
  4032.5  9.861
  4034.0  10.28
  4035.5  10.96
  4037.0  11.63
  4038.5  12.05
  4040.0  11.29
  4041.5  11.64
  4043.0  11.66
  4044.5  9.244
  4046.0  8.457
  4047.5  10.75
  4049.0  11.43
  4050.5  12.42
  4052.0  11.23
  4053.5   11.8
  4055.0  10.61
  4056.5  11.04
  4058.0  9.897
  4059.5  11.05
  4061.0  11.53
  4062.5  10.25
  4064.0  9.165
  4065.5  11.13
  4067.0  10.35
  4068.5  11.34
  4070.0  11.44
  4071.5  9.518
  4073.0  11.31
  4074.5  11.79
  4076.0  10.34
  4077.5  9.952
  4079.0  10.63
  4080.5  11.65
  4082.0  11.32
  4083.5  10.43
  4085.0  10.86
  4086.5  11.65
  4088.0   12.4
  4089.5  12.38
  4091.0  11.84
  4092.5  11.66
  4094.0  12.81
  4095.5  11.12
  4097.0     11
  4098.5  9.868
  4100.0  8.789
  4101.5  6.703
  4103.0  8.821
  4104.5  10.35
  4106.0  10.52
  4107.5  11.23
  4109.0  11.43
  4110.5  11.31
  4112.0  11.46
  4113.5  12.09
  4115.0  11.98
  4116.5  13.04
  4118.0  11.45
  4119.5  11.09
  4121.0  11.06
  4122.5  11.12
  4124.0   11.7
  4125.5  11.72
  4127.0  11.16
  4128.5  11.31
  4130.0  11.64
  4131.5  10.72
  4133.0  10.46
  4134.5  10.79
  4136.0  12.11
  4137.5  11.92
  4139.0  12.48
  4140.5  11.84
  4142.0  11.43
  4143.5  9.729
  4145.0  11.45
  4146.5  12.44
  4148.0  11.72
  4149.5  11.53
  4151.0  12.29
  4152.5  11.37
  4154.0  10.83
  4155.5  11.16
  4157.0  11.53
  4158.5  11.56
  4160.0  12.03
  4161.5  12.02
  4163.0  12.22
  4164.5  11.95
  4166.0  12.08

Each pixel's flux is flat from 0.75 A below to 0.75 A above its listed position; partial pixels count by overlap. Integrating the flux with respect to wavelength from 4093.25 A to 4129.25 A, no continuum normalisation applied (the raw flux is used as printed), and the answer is 395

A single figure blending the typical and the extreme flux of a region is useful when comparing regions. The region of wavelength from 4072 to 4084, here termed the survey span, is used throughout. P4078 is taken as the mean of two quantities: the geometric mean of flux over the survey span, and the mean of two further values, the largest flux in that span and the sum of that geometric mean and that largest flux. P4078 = 14.1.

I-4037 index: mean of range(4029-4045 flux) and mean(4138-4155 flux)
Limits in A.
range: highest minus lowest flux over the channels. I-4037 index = 7.2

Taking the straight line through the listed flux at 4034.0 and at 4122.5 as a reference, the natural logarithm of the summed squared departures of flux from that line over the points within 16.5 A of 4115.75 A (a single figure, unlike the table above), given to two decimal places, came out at 3.55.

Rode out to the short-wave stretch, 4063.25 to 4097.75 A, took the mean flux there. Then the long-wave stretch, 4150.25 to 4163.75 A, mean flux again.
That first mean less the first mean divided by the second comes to 10.2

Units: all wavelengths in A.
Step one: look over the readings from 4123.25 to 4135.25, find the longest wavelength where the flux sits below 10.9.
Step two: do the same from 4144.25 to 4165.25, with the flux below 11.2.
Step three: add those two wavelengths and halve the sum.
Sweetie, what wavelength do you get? 4145.0 A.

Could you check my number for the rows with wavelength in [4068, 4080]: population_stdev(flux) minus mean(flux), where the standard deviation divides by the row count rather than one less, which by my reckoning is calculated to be -10.04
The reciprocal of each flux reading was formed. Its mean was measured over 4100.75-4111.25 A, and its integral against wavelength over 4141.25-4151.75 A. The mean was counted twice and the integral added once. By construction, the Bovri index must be 1.12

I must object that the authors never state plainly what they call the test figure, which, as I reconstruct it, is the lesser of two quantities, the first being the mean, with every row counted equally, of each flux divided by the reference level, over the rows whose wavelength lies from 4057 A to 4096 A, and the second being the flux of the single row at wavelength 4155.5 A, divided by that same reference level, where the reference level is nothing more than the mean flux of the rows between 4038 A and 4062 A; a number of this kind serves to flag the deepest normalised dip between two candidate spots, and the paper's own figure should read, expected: 1.01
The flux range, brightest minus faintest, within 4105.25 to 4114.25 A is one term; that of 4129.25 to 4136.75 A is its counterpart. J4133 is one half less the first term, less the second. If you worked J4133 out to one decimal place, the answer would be -2.7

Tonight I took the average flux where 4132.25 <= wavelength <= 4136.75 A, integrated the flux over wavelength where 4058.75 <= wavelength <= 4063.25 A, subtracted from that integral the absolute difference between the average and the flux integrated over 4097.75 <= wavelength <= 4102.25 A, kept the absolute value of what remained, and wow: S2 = 22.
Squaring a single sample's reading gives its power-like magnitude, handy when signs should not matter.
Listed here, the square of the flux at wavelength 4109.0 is 131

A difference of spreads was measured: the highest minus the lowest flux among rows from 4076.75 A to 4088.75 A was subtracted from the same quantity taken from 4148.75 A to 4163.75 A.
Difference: -1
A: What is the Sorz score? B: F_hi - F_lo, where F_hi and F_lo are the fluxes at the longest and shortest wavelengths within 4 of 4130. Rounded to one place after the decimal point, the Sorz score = -0.7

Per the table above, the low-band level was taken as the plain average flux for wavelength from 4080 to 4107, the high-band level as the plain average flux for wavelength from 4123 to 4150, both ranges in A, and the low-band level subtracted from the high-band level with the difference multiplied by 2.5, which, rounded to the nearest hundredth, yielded 1.66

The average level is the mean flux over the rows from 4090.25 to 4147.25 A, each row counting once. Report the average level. 11.15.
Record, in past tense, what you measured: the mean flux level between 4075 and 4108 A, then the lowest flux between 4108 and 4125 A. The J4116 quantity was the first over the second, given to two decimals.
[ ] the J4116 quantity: 0.97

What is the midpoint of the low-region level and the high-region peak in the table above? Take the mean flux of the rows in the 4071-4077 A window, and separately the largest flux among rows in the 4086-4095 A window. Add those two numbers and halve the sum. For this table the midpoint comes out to 11.8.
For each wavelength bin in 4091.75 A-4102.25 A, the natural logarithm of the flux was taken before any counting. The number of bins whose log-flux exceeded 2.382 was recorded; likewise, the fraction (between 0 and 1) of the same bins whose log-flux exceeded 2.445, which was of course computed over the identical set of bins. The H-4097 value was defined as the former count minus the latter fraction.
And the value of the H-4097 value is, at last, 3.7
